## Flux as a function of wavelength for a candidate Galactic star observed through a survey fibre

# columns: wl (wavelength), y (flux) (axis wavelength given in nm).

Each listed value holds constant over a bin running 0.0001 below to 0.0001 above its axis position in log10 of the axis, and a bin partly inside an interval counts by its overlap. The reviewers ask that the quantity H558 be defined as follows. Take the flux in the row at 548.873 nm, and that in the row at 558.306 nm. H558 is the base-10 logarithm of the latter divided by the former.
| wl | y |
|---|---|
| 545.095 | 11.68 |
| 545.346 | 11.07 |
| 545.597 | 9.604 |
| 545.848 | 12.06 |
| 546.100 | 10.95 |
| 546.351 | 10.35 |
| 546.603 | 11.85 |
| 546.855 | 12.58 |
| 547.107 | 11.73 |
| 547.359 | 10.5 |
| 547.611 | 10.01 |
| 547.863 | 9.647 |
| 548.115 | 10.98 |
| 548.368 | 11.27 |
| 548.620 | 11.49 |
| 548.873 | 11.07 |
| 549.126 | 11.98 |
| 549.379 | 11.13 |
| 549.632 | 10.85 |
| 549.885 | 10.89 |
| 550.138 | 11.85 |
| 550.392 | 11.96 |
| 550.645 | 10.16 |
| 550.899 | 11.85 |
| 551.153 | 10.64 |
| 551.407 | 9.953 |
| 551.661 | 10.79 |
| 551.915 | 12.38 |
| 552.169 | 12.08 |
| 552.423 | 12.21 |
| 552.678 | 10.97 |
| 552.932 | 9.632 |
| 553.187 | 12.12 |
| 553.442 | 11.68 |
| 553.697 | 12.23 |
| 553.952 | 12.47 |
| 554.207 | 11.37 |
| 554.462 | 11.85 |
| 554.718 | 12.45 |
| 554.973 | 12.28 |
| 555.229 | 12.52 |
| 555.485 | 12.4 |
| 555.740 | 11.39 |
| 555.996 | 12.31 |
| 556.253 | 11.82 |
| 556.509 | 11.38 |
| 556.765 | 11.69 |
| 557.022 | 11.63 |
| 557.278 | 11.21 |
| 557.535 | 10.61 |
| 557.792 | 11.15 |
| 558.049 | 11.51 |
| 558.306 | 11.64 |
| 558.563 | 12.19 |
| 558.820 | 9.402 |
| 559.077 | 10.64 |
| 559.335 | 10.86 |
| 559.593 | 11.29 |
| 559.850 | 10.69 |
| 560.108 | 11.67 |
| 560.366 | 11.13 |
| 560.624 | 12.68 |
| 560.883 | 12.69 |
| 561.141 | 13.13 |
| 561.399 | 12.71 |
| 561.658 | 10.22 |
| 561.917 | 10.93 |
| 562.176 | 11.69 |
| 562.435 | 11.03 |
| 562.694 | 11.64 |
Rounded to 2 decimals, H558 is 0.02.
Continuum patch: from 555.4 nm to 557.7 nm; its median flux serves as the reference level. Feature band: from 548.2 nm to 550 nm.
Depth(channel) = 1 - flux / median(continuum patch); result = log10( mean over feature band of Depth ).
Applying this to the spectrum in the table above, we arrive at -1.47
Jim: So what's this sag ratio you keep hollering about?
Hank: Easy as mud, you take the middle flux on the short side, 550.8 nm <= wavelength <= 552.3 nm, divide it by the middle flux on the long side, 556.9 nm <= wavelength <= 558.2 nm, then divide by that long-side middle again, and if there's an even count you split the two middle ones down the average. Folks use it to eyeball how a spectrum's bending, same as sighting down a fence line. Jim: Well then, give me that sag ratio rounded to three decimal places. 0.090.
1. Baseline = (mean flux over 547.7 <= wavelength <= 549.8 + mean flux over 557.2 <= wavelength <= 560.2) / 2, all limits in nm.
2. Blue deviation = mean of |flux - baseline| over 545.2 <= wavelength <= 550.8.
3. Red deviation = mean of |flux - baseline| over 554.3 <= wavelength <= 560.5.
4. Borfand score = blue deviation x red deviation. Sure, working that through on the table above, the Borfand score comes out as 0.44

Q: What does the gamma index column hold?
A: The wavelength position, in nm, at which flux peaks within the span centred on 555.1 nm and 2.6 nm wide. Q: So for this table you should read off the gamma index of 555.229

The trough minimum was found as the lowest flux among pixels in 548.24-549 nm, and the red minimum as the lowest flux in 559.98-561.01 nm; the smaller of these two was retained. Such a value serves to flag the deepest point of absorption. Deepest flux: 11.1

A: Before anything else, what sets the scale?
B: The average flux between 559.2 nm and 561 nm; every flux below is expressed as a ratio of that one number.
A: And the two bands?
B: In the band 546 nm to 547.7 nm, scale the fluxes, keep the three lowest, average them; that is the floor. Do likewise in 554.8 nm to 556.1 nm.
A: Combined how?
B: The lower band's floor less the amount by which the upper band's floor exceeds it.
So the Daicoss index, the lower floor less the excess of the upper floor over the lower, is 0.74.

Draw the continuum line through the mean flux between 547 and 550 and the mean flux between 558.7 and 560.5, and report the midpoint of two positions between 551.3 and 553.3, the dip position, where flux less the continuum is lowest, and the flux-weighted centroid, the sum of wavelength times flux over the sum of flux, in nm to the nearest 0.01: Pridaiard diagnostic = 552.62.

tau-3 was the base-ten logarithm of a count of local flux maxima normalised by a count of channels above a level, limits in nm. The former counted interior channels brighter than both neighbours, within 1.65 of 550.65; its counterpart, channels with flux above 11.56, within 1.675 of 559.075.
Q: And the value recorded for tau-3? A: -0.12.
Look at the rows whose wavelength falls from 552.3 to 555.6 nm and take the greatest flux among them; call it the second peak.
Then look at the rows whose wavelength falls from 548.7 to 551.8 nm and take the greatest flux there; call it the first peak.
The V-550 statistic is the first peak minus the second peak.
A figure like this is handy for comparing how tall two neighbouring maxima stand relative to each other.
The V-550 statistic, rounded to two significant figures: -0.54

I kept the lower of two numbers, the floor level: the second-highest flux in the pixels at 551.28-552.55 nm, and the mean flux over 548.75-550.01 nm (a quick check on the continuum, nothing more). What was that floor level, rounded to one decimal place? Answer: 11.2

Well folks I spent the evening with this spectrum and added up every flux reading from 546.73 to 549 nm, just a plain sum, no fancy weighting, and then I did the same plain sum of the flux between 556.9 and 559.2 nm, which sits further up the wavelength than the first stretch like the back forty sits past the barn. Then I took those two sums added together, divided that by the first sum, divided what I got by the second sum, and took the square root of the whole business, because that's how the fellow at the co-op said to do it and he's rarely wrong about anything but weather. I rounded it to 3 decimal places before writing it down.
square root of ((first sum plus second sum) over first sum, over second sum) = 0.142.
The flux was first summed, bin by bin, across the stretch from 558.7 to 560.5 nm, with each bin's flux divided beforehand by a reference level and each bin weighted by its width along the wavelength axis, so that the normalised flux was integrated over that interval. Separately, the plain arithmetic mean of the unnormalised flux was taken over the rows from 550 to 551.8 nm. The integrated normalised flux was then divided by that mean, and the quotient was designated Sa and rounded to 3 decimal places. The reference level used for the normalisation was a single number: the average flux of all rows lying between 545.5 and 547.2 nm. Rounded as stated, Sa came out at 0.156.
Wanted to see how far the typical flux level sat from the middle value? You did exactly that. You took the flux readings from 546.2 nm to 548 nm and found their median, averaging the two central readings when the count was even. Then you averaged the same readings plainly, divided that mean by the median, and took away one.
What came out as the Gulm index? 0.043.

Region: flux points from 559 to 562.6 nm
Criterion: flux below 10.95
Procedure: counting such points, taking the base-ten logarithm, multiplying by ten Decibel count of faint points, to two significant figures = 7.0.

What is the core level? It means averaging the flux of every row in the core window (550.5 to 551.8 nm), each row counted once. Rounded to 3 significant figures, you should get 10.7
